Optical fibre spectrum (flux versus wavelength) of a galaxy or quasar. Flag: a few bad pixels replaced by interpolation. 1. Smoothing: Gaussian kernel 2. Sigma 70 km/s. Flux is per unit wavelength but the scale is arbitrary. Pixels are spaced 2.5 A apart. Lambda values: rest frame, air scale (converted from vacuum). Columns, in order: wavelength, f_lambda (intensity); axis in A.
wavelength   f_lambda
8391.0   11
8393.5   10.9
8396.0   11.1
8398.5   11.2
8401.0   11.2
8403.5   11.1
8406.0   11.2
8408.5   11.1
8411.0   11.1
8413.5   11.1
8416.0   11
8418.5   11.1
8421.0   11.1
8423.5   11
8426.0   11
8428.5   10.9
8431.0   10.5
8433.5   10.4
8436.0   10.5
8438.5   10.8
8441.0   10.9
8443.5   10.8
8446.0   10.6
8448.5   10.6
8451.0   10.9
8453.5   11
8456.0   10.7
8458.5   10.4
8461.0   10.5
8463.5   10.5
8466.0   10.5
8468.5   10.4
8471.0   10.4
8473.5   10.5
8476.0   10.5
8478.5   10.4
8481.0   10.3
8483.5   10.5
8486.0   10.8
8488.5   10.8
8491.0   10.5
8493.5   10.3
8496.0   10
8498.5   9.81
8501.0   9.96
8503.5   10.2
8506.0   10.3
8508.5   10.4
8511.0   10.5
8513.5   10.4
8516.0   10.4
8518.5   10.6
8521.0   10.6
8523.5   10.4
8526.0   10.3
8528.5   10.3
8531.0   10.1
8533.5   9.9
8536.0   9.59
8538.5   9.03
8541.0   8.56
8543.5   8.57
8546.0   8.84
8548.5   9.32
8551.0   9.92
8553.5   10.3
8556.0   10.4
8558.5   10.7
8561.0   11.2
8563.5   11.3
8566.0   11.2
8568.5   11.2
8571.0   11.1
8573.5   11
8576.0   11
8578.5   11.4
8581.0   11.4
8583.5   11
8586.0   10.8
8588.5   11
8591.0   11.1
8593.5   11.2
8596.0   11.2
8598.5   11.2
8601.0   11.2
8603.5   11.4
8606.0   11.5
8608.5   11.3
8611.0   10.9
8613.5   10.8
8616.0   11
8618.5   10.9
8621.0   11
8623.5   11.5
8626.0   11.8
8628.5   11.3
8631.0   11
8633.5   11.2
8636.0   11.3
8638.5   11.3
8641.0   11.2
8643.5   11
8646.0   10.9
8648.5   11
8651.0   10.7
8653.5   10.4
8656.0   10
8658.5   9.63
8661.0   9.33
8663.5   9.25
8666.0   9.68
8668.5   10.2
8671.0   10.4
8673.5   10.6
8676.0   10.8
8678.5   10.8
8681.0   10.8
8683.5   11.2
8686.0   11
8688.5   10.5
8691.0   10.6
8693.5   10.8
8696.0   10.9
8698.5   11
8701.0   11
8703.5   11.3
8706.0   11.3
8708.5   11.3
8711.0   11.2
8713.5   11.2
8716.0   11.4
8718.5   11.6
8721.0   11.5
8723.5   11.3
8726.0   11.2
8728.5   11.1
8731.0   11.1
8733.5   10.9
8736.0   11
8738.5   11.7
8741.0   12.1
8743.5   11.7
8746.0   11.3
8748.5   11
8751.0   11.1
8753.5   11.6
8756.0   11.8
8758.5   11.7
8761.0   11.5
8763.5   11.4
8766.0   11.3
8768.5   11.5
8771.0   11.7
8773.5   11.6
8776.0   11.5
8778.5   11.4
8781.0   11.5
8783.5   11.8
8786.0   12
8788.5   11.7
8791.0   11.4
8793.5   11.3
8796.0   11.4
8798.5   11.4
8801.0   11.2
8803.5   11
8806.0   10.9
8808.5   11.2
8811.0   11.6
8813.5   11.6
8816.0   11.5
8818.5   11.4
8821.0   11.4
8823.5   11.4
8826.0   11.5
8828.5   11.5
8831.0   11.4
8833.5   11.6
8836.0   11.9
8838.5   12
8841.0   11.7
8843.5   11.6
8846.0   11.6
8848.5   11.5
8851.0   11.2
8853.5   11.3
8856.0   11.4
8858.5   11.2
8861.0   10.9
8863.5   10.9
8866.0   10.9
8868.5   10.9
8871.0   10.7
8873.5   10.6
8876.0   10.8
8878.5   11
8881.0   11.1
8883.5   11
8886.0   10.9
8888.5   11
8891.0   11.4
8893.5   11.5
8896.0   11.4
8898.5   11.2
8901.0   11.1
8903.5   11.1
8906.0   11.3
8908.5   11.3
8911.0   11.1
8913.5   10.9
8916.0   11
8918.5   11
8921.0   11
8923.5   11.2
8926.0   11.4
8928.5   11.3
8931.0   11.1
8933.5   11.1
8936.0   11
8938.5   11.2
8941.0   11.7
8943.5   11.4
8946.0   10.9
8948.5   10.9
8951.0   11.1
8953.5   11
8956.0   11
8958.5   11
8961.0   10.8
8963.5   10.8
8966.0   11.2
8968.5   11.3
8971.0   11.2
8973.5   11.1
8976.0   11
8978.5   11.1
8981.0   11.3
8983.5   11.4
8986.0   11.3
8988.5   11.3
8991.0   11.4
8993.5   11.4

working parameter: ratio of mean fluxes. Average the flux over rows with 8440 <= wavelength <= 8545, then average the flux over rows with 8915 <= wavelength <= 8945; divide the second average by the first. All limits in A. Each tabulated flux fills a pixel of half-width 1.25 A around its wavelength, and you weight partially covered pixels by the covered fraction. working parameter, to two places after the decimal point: 1.09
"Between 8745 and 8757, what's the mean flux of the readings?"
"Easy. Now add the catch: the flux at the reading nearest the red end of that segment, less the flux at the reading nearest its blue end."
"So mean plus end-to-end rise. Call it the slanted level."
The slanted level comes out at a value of 11.9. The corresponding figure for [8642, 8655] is 10.2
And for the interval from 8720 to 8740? 11.4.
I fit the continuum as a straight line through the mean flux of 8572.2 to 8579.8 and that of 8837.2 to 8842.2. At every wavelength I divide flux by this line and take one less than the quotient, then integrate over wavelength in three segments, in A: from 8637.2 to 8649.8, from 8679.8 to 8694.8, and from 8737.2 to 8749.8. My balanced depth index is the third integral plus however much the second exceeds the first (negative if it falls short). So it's -0.58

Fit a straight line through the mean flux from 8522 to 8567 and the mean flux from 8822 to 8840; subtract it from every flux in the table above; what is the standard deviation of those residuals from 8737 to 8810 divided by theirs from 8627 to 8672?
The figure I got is 0.46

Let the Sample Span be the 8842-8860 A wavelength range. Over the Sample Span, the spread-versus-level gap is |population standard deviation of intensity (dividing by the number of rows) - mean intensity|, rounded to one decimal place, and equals 11.2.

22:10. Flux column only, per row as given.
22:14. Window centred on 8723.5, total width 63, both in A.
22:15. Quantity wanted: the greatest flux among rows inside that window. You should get 12.1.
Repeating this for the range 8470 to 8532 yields 10.8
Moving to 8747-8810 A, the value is 12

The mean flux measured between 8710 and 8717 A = 11.3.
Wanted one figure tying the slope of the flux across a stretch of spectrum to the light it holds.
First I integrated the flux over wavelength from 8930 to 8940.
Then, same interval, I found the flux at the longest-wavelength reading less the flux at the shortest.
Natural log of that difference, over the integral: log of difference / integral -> -0.021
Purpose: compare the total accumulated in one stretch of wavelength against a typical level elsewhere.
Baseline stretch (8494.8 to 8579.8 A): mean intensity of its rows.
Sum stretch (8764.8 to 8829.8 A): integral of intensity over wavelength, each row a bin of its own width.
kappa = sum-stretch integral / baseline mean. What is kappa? 73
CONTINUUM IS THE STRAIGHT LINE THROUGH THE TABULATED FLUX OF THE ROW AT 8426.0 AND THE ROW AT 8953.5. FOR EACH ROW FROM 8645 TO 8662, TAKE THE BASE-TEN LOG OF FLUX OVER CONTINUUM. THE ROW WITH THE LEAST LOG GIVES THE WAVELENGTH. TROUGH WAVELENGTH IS 8661.0 A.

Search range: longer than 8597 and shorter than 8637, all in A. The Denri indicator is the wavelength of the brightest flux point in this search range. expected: 8626.0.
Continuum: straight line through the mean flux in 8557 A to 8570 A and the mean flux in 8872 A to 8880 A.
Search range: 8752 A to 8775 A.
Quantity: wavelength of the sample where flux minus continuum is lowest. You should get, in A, 8766.0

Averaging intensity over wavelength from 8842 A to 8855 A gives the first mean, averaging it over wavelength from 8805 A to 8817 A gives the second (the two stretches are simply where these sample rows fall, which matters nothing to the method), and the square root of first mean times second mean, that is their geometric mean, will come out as 11.4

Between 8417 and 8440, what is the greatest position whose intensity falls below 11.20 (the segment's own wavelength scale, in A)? 8438.5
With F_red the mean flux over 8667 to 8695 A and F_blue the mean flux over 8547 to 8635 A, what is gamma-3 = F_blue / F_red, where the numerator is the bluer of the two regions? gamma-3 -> 1.030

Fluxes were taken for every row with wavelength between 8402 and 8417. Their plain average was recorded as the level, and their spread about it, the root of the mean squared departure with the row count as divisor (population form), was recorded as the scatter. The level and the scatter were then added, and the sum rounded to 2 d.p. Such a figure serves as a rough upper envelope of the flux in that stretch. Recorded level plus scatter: 11.16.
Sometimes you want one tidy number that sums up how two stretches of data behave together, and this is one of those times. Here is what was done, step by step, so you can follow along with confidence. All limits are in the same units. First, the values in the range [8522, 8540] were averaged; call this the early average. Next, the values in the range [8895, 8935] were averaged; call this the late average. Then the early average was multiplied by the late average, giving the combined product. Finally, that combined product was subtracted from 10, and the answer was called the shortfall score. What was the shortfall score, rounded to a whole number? -101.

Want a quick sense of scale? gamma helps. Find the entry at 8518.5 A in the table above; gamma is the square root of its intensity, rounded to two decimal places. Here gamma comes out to 3.26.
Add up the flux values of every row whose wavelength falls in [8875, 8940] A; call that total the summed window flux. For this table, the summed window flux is 289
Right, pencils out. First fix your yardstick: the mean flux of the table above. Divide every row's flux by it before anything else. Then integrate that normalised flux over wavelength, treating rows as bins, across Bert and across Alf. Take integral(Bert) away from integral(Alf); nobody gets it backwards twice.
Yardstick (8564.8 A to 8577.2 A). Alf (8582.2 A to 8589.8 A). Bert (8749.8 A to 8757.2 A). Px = 0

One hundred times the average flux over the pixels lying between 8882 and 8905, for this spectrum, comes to 1118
